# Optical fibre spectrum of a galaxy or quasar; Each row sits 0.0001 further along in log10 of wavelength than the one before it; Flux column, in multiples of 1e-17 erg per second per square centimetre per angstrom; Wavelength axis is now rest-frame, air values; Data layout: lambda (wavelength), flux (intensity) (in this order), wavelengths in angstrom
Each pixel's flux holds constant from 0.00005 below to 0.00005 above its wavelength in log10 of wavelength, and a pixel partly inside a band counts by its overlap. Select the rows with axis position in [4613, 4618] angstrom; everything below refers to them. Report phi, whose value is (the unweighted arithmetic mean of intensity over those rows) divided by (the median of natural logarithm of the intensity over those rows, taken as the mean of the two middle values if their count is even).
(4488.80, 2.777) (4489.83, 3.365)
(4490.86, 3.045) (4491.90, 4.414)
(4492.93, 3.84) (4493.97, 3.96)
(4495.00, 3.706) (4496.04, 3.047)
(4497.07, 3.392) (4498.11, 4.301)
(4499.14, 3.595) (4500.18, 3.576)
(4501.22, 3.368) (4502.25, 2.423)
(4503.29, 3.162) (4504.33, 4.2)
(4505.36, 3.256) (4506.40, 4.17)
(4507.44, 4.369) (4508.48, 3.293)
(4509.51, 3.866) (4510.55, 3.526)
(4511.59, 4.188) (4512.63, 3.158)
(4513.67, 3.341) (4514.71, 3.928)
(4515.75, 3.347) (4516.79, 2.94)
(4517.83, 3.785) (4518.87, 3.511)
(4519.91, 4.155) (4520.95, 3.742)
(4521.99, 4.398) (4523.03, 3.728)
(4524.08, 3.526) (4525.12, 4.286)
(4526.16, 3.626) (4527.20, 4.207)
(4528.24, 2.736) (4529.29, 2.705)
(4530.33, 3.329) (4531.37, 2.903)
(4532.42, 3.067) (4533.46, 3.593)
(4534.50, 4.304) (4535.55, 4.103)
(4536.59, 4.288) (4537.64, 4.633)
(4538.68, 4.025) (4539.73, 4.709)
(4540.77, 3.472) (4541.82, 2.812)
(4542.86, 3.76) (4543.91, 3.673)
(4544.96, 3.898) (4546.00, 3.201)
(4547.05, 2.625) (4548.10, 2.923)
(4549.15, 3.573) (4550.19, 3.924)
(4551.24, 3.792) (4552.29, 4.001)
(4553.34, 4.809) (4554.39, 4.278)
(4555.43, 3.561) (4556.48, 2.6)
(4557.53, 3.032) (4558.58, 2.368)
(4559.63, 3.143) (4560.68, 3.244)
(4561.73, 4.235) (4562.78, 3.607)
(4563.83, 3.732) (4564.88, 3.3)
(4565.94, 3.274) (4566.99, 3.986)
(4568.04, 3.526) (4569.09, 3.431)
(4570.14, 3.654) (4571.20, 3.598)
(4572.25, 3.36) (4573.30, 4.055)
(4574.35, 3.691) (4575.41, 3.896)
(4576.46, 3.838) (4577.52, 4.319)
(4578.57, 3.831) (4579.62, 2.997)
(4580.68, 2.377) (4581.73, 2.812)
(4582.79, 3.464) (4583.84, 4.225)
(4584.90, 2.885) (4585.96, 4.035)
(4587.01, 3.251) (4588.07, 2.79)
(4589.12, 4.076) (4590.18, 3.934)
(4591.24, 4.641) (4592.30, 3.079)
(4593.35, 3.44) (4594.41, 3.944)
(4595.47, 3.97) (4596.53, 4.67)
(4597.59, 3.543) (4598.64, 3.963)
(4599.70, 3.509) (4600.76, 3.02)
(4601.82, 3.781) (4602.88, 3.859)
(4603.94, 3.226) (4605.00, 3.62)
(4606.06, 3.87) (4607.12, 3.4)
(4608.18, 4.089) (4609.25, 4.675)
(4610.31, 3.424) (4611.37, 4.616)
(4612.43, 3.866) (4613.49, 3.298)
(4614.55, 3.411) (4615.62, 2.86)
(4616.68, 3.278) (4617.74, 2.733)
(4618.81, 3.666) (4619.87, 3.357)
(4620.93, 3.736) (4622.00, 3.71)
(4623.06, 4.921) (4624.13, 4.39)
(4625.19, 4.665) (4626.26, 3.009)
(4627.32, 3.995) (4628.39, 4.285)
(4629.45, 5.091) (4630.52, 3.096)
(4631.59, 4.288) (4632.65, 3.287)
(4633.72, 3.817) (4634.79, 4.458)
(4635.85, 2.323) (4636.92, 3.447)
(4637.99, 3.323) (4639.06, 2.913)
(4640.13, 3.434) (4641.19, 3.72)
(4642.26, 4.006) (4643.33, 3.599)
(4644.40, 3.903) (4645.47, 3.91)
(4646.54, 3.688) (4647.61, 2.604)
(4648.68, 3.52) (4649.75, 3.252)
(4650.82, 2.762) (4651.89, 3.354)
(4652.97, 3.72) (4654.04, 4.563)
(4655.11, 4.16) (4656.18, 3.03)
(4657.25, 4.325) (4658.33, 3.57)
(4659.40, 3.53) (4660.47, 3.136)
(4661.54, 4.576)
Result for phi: 2.62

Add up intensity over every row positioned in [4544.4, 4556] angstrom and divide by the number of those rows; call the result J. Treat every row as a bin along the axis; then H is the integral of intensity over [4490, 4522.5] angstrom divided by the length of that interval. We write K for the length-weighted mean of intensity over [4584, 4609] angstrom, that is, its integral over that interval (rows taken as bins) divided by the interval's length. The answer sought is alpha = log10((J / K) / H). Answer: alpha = -0.56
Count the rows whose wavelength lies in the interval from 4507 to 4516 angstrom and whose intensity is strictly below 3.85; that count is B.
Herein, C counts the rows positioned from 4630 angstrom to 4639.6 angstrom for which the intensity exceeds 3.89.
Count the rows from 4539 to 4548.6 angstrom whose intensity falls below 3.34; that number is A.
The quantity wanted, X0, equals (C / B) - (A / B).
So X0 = -0.4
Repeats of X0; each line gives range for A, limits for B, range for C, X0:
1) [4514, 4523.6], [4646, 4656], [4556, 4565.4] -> 0.0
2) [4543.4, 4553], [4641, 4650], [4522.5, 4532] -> -0.2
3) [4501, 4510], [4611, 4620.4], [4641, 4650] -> -0.1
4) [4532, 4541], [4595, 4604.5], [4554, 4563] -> 0.2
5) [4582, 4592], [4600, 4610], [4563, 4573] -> -0.4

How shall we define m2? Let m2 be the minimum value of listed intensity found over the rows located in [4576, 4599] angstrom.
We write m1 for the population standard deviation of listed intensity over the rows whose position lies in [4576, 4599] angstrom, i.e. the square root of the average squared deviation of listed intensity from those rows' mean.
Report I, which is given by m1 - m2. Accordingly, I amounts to -1.77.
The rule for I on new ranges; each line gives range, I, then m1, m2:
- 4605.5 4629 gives -2.13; 0.603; 2.733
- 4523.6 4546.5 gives -2.11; 0.593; 2.705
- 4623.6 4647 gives -1.70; 0.626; 2.323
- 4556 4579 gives -1.90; 0.470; 2.368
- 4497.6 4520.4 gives -1.93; 0.489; 2.423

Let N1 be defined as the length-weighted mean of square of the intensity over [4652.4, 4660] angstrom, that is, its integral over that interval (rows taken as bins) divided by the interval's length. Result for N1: 14.9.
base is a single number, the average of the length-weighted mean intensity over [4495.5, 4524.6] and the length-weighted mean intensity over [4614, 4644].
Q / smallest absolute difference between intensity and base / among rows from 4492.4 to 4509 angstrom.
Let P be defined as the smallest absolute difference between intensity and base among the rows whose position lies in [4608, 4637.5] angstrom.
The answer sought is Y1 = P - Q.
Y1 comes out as -0.03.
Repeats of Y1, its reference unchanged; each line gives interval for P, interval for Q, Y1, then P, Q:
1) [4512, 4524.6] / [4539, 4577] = 0.07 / 0.08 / 0.009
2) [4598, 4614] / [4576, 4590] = -0.16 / 0.02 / 0.181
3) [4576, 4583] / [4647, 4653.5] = 0.11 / 0.18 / 0.075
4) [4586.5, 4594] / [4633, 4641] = 0.03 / 0.20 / 0.172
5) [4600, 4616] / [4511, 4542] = 0.01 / 0.02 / 0.019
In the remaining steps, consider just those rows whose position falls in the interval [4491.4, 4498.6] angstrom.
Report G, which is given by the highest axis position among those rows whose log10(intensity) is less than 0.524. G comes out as 4496.04 angstrom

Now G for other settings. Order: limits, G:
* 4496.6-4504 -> 4503.29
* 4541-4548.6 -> 4548.10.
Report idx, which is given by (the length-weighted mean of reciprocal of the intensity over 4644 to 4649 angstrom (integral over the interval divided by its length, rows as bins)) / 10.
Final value 0.0291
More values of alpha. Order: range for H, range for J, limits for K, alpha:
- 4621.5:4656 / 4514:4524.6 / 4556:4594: -0.54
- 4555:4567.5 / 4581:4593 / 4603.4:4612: -0.56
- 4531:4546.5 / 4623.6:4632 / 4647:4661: -0.51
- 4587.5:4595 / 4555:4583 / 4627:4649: -0.59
